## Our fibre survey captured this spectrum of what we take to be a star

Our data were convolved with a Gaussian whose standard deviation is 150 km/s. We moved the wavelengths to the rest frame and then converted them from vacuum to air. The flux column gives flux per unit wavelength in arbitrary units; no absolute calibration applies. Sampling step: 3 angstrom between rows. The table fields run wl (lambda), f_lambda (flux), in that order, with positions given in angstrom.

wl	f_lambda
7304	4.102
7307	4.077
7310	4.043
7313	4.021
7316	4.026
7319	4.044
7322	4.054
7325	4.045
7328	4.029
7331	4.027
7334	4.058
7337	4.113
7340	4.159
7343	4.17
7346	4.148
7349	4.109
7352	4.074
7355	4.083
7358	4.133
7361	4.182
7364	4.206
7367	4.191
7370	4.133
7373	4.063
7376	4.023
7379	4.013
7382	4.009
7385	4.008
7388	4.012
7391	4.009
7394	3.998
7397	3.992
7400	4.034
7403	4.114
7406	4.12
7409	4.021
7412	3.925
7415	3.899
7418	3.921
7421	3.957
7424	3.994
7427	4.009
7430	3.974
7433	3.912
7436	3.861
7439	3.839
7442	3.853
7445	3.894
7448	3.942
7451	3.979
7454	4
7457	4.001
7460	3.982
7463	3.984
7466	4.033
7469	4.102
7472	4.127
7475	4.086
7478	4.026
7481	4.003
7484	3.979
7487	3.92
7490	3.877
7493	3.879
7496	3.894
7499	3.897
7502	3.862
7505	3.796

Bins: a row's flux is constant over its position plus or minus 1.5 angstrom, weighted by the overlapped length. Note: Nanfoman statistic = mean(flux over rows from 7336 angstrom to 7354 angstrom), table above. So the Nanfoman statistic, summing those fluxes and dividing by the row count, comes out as 4.13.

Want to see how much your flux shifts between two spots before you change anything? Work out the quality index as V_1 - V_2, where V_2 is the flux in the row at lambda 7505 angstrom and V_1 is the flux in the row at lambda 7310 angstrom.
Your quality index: 0.25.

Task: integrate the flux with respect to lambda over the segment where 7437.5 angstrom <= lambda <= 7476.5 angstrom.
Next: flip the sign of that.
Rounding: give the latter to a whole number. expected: -155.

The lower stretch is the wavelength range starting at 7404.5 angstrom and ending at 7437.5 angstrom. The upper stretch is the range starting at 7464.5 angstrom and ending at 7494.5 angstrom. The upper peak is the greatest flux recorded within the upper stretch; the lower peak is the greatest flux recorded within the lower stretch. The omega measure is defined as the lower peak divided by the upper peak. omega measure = 1.00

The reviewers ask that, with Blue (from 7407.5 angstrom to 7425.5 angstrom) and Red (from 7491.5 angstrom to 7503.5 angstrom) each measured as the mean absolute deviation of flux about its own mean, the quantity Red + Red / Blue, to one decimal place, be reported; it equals 0.3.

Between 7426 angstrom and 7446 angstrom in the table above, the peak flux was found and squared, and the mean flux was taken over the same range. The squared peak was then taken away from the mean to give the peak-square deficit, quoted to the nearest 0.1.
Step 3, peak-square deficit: -12.2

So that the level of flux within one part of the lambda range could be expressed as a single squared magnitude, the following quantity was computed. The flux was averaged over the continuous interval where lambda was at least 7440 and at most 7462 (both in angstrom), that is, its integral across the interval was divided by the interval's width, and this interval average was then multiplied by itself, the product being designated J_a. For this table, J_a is 15.6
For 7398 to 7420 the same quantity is 16.0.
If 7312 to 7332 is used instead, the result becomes 16.3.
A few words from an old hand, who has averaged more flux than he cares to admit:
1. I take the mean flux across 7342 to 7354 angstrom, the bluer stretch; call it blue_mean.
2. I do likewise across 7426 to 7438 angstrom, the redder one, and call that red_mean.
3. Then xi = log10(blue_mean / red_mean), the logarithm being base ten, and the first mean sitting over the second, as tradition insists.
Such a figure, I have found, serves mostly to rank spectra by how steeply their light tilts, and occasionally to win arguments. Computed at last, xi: 0.020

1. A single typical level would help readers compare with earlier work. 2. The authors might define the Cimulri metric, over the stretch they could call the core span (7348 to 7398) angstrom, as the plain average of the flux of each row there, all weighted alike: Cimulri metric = 4.07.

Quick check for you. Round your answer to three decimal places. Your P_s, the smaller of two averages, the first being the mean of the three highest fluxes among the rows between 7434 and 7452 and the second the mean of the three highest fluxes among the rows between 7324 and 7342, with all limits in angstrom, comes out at 3.938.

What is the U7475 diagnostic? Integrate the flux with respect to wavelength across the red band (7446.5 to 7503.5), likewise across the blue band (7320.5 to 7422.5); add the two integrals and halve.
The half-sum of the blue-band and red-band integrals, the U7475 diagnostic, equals 320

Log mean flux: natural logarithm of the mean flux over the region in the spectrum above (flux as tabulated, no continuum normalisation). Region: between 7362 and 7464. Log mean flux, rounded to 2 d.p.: 1.39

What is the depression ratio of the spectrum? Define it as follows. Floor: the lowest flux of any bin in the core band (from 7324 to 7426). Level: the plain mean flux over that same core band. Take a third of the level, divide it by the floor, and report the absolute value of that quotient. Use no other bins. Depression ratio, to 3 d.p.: 0.347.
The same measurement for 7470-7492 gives 0.344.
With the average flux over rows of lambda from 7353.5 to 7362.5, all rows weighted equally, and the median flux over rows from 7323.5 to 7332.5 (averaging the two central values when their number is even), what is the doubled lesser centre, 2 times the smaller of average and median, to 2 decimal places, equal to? 8.06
